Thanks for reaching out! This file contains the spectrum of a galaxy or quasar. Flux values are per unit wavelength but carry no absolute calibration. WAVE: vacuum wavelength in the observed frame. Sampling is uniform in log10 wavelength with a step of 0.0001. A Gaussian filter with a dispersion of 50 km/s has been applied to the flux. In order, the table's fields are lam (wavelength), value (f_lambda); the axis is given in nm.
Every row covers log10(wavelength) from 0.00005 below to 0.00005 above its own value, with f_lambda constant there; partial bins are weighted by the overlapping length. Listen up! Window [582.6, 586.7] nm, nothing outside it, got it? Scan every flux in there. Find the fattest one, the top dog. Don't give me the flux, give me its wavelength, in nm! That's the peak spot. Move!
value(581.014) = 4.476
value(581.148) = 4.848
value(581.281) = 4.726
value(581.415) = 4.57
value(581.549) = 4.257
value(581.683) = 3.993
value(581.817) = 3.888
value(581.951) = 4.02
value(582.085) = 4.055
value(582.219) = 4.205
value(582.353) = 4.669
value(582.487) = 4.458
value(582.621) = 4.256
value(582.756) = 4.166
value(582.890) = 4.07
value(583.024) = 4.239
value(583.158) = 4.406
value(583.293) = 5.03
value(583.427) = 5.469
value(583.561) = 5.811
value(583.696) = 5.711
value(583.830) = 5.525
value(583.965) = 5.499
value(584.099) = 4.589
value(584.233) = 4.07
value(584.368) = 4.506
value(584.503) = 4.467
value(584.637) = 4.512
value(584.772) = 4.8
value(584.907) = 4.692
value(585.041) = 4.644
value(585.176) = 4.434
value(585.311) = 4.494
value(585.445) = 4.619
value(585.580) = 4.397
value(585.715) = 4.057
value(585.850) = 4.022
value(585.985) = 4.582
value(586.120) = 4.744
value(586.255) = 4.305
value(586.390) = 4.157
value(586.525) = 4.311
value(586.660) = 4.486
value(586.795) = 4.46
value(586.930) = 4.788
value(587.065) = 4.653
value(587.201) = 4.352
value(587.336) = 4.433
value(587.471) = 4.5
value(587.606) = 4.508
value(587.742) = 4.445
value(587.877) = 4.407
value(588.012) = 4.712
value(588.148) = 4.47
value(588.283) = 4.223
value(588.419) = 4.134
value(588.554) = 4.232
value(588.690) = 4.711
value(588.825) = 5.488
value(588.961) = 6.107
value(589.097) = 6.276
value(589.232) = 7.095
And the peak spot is 583.561 nm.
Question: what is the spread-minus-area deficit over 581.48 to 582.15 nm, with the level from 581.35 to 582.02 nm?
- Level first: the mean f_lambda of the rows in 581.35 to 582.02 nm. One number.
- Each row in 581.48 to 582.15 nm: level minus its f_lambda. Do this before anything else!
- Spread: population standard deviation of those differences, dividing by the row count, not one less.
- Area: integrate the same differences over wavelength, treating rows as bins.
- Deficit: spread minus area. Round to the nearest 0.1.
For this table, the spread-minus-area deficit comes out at 0.1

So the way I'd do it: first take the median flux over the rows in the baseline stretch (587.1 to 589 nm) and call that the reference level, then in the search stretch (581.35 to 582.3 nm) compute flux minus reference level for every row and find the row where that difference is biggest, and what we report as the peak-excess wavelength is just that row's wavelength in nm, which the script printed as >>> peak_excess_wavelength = 581.415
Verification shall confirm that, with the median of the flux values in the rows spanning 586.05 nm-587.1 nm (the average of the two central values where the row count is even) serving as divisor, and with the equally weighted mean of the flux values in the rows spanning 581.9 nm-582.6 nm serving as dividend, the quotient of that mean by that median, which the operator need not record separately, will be 0.96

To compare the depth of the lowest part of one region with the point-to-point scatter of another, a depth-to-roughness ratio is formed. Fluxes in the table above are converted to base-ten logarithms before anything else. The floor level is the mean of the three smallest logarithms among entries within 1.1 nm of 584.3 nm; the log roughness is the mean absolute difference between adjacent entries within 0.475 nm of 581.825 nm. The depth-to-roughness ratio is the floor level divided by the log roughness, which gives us 36.6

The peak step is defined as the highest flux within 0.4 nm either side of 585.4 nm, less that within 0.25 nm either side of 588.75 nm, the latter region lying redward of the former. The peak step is -1.5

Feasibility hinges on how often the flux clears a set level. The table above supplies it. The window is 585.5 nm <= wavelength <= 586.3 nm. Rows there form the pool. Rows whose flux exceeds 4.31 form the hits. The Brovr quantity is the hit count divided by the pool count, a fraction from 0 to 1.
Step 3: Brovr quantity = 0.50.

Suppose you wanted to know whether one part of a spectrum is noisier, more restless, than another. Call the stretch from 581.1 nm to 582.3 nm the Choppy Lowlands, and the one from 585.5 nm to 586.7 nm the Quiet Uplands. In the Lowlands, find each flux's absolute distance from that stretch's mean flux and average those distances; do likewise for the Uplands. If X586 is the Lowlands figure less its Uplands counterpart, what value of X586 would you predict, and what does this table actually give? 0.1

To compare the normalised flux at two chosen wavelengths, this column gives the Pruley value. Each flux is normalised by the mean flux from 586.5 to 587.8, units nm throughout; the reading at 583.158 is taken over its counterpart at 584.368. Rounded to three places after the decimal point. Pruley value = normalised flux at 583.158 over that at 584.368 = 0.978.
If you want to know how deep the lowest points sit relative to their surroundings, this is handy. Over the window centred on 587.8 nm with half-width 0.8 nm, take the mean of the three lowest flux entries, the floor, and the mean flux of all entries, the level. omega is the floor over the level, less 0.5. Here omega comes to 0.449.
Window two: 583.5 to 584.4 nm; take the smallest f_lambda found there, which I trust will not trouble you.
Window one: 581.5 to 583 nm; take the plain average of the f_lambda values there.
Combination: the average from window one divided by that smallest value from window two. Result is 1.03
